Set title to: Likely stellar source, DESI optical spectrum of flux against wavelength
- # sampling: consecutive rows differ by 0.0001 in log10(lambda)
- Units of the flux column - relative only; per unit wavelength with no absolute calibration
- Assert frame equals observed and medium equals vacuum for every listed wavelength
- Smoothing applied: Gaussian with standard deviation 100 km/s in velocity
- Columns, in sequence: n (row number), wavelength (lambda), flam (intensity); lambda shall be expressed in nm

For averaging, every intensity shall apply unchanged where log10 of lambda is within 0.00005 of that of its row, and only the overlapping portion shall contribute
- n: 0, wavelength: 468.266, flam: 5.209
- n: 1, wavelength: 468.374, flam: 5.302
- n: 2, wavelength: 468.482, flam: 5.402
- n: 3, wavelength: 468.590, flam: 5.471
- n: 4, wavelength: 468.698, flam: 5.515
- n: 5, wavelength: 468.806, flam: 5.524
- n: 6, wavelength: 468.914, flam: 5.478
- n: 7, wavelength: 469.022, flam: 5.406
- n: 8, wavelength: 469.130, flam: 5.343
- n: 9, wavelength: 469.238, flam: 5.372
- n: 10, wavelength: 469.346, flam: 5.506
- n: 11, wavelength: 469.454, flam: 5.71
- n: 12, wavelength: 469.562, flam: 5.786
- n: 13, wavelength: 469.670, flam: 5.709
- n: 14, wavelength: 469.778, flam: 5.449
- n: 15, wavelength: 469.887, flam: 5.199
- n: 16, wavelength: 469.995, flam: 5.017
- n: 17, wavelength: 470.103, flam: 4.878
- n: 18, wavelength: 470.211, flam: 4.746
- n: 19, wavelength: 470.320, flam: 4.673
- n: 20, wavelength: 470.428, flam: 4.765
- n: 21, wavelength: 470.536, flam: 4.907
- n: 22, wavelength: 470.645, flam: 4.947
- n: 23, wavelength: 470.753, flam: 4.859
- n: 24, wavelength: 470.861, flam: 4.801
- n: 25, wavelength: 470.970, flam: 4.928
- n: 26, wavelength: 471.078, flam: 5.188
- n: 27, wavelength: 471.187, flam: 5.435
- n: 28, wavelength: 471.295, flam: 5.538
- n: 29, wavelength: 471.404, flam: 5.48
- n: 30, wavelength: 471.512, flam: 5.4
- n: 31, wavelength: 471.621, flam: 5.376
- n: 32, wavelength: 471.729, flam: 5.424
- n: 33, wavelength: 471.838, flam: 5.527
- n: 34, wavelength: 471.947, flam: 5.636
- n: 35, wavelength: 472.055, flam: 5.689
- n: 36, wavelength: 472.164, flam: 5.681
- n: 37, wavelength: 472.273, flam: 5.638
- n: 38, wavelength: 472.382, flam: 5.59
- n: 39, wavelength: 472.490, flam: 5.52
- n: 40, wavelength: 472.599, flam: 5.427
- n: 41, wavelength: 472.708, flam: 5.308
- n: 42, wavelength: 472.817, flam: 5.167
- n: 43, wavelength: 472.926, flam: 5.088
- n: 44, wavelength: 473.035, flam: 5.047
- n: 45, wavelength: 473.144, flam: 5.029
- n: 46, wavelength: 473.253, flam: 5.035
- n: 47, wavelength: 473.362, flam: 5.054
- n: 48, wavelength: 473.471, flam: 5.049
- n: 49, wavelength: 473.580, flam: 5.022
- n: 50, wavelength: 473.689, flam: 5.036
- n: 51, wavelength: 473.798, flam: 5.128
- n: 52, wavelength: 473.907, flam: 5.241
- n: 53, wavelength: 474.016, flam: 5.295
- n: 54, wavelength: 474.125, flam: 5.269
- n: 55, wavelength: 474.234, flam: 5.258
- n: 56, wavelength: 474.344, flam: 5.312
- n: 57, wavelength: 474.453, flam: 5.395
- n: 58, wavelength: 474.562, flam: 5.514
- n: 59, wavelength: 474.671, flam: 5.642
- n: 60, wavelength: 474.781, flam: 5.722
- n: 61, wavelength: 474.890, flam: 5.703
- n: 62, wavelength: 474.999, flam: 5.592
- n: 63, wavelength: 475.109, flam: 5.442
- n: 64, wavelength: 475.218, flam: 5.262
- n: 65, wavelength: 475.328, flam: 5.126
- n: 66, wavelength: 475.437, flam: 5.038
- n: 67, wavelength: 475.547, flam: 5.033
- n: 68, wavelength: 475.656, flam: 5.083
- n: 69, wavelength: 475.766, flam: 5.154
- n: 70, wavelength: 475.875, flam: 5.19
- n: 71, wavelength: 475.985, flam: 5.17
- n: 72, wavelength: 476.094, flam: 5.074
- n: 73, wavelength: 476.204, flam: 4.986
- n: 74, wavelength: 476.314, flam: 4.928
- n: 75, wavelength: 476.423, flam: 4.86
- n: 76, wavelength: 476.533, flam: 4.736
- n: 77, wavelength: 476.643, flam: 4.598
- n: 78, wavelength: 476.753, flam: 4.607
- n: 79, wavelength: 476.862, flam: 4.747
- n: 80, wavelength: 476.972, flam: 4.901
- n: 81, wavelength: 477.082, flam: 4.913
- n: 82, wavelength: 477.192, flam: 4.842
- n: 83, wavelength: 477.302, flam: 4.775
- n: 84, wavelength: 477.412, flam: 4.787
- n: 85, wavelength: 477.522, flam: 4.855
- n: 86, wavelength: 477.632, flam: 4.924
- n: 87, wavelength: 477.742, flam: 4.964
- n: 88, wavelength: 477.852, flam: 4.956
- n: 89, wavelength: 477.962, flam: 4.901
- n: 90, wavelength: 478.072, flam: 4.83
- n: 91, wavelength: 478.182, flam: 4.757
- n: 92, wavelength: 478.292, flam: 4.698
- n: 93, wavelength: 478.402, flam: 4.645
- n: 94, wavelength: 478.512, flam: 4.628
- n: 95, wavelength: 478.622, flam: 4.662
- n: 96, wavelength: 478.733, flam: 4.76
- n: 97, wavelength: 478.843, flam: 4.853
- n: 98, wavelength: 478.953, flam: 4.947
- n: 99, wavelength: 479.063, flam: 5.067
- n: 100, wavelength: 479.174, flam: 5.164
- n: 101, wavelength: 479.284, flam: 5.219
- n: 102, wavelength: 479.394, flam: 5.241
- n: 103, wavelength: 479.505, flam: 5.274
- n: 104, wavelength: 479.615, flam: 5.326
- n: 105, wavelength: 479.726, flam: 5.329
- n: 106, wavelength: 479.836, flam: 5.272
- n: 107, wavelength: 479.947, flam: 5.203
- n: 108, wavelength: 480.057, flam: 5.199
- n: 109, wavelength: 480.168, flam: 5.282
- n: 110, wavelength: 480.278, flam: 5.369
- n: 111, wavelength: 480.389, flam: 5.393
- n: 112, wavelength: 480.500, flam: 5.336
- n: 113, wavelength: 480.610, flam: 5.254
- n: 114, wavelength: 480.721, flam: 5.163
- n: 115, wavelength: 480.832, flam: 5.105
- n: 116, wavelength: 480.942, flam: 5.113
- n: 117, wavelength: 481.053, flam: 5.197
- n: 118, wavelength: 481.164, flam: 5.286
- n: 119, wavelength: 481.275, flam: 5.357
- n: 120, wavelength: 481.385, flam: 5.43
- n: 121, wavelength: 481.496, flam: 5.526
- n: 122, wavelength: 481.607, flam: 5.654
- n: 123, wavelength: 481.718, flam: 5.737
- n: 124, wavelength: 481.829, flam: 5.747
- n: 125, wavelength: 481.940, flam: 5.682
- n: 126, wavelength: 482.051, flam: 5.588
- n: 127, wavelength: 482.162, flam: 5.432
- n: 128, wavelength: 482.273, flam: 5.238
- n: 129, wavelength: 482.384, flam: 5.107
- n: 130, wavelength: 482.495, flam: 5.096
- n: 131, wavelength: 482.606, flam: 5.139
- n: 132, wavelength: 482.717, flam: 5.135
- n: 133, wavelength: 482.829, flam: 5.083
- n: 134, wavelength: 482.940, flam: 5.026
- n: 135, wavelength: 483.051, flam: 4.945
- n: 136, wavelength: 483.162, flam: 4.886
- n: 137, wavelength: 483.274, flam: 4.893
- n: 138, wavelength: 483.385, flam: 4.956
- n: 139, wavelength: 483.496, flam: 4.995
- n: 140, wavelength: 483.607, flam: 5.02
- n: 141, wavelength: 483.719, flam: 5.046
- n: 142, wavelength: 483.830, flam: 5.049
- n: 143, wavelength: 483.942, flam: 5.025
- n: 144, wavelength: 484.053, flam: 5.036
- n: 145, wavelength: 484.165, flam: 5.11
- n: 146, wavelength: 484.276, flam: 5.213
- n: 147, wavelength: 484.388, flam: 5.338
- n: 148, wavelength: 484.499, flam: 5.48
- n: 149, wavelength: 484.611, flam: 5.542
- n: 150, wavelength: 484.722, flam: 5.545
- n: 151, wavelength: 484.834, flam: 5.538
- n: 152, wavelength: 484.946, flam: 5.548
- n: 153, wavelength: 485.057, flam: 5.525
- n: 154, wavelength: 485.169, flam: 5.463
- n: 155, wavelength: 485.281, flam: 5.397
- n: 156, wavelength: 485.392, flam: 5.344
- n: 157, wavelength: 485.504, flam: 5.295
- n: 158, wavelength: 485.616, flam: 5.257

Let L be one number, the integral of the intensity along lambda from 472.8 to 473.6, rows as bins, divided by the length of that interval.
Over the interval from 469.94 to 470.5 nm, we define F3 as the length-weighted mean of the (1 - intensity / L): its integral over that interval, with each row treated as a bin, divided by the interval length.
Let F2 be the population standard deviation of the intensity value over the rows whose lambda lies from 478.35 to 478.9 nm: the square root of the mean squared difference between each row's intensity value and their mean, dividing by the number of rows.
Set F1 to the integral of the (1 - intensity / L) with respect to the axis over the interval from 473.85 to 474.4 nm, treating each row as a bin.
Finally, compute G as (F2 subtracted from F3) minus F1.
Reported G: -0.01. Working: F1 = -0.024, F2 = 0.085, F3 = 0.05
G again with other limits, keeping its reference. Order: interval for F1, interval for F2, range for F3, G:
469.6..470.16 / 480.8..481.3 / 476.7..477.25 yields -0.02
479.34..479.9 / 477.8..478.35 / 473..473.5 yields -0.07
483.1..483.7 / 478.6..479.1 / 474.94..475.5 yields -0.20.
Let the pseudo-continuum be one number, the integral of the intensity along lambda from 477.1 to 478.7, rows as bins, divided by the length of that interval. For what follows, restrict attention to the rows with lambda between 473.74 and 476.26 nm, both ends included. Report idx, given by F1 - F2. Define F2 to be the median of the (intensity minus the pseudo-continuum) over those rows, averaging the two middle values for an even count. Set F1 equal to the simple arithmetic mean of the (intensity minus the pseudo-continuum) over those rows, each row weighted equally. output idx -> 0.03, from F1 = 0.49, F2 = 0.46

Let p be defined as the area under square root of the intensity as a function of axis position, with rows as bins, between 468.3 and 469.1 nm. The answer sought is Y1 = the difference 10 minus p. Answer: 8.14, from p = 1.86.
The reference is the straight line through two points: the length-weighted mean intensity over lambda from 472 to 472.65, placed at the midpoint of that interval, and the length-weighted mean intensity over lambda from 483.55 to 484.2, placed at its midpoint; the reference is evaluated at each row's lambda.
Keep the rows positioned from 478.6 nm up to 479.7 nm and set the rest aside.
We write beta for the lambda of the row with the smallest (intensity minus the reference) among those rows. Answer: 478.622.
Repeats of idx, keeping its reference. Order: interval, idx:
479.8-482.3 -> 0.04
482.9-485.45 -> 0.10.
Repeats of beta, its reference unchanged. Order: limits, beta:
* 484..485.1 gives 484.053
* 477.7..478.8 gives 478.512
